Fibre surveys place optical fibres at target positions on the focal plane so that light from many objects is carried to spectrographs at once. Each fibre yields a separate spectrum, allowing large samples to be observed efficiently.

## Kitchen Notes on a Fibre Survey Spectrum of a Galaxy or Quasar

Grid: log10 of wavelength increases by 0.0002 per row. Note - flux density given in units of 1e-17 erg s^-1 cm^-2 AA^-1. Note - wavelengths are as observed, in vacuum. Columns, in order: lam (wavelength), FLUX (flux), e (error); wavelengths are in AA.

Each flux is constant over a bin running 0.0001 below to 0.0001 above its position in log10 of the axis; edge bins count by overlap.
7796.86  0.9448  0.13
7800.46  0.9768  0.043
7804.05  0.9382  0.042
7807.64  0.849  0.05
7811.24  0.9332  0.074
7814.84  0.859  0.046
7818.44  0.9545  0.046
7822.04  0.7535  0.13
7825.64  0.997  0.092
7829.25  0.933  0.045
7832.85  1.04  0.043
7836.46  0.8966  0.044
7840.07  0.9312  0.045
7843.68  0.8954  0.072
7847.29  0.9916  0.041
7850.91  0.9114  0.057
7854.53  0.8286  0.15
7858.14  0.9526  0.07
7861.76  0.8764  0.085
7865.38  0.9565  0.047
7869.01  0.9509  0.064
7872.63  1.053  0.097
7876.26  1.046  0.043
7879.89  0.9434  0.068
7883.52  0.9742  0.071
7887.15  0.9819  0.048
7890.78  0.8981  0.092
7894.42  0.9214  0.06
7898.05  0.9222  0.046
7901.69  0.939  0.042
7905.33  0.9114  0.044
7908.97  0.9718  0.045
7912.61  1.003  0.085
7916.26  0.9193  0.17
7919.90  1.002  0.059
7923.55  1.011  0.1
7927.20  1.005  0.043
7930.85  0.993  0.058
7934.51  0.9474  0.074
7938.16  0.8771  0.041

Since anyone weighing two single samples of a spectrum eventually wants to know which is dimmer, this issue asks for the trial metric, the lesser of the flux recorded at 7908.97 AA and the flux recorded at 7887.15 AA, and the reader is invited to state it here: 0.972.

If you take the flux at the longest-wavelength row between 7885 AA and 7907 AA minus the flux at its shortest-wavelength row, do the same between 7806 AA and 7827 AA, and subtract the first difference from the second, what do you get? 0.22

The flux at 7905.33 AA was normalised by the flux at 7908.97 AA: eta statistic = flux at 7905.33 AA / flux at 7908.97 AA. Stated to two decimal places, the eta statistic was 0.94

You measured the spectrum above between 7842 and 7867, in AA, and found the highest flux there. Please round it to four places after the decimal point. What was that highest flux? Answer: 0.9916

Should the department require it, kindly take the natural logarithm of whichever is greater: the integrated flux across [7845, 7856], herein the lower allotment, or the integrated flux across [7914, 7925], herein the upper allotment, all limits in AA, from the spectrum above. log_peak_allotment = 2.37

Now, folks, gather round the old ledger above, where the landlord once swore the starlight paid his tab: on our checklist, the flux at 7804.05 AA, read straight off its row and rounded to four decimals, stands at 0.9382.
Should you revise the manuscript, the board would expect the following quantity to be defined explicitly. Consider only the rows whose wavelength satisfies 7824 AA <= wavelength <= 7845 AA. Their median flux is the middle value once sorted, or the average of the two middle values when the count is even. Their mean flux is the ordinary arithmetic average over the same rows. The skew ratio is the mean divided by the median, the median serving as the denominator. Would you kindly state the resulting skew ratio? 1.02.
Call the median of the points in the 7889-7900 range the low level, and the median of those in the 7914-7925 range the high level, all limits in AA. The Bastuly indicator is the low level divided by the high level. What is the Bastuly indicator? 0.92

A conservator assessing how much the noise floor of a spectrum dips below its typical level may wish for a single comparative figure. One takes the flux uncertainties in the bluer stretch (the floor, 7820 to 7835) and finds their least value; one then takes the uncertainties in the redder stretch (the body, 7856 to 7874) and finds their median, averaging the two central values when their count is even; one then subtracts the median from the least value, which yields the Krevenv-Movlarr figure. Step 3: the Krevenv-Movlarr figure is -0.027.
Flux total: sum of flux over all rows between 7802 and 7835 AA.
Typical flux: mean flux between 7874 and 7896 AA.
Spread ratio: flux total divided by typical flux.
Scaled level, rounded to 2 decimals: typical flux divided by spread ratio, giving 0.11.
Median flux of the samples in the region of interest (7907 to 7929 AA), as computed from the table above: 1.00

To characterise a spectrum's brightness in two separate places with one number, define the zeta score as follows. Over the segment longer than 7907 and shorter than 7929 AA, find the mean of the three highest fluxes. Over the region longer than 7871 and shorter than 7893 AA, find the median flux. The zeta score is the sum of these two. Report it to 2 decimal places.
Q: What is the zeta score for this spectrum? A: 1.98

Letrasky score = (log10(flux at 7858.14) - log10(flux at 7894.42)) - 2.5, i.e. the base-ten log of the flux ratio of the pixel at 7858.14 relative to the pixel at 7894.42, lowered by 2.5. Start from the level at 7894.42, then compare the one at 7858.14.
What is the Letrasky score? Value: -2.49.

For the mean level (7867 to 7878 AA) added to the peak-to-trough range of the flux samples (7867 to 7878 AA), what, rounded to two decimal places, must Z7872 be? 1.12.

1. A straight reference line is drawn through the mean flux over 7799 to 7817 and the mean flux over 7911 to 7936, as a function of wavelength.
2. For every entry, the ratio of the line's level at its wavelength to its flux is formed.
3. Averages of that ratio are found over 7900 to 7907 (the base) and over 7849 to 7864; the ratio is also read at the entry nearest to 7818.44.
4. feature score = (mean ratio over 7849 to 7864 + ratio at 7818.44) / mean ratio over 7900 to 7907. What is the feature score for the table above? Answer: 1.92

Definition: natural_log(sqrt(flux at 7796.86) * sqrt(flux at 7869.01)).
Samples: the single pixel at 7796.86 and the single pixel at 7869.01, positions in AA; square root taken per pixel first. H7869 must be -0.05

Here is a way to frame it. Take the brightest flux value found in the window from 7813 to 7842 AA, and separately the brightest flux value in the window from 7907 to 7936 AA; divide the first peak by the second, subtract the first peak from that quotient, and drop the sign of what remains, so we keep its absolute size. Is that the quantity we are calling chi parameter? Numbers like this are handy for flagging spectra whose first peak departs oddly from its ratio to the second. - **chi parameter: 0.0113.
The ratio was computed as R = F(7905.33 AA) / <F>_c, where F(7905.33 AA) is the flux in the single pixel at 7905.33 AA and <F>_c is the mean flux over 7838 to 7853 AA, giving 0.98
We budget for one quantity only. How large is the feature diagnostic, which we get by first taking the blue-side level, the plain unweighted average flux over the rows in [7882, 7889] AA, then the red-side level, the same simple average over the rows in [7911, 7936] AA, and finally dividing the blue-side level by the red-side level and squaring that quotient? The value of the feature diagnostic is 0.99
